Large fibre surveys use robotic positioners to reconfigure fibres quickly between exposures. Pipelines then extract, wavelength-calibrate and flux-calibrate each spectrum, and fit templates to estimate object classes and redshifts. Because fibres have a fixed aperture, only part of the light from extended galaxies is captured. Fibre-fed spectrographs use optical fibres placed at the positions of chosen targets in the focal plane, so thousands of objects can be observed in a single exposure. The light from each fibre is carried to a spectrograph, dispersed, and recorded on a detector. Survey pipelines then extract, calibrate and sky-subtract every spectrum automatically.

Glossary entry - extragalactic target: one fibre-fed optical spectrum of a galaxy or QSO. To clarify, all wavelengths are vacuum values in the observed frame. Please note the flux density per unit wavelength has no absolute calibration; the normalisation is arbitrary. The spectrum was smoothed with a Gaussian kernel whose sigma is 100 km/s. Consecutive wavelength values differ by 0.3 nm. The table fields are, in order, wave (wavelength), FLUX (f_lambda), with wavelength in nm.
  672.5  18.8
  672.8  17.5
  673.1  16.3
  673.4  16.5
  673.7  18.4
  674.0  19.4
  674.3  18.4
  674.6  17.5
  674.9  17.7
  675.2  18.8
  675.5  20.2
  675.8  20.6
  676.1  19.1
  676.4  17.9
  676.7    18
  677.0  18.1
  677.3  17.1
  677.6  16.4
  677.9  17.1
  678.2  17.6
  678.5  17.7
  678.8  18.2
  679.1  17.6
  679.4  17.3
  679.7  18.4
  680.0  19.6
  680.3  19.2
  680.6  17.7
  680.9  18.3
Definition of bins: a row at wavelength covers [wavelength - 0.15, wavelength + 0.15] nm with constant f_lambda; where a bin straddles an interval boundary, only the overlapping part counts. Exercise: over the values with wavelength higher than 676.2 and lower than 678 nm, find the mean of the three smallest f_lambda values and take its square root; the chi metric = 4.11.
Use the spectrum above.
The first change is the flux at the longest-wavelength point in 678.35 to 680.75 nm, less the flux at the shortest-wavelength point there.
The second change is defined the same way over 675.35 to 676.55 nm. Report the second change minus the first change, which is -2.3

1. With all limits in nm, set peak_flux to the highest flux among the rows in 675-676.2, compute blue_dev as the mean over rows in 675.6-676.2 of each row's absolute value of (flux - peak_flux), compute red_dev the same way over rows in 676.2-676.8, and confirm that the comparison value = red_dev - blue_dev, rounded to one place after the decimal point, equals 1.9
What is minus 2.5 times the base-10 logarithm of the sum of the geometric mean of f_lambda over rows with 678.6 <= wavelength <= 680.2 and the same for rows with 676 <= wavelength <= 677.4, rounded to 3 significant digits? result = -3.90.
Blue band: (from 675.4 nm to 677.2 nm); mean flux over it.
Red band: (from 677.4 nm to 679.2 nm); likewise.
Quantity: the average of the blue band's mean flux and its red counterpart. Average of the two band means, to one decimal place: 18.2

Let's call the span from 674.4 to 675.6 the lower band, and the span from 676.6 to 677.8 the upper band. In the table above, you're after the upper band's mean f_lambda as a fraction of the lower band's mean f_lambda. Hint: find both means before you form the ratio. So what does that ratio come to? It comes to 0.94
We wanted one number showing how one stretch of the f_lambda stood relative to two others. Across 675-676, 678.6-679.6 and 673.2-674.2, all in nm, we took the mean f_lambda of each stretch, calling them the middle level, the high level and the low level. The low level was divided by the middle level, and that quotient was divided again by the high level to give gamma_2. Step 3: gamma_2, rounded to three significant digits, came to 0.0515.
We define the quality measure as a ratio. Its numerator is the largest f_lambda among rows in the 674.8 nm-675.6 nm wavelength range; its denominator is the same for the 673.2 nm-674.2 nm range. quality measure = 1.04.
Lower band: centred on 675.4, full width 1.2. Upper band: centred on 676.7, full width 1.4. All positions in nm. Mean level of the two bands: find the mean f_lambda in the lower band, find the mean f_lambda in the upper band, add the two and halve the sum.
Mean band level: 18.7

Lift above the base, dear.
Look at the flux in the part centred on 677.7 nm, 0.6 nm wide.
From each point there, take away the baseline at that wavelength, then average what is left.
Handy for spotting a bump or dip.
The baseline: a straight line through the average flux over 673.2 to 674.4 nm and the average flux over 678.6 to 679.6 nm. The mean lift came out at -1.1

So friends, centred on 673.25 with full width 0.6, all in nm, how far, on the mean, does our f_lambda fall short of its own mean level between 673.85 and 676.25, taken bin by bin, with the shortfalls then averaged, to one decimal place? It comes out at 2.6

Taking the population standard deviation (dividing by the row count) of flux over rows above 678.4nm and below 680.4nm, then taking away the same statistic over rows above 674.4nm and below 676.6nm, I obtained -0.3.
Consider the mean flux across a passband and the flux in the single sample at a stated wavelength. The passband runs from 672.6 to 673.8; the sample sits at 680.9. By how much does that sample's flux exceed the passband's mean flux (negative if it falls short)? 1.1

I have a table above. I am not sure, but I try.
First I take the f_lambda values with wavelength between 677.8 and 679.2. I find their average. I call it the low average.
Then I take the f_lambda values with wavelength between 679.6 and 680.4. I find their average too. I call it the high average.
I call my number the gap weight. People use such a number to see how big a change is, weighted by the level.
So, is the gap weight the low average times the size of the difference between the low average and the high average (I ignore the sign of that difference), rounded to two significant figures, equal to 25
